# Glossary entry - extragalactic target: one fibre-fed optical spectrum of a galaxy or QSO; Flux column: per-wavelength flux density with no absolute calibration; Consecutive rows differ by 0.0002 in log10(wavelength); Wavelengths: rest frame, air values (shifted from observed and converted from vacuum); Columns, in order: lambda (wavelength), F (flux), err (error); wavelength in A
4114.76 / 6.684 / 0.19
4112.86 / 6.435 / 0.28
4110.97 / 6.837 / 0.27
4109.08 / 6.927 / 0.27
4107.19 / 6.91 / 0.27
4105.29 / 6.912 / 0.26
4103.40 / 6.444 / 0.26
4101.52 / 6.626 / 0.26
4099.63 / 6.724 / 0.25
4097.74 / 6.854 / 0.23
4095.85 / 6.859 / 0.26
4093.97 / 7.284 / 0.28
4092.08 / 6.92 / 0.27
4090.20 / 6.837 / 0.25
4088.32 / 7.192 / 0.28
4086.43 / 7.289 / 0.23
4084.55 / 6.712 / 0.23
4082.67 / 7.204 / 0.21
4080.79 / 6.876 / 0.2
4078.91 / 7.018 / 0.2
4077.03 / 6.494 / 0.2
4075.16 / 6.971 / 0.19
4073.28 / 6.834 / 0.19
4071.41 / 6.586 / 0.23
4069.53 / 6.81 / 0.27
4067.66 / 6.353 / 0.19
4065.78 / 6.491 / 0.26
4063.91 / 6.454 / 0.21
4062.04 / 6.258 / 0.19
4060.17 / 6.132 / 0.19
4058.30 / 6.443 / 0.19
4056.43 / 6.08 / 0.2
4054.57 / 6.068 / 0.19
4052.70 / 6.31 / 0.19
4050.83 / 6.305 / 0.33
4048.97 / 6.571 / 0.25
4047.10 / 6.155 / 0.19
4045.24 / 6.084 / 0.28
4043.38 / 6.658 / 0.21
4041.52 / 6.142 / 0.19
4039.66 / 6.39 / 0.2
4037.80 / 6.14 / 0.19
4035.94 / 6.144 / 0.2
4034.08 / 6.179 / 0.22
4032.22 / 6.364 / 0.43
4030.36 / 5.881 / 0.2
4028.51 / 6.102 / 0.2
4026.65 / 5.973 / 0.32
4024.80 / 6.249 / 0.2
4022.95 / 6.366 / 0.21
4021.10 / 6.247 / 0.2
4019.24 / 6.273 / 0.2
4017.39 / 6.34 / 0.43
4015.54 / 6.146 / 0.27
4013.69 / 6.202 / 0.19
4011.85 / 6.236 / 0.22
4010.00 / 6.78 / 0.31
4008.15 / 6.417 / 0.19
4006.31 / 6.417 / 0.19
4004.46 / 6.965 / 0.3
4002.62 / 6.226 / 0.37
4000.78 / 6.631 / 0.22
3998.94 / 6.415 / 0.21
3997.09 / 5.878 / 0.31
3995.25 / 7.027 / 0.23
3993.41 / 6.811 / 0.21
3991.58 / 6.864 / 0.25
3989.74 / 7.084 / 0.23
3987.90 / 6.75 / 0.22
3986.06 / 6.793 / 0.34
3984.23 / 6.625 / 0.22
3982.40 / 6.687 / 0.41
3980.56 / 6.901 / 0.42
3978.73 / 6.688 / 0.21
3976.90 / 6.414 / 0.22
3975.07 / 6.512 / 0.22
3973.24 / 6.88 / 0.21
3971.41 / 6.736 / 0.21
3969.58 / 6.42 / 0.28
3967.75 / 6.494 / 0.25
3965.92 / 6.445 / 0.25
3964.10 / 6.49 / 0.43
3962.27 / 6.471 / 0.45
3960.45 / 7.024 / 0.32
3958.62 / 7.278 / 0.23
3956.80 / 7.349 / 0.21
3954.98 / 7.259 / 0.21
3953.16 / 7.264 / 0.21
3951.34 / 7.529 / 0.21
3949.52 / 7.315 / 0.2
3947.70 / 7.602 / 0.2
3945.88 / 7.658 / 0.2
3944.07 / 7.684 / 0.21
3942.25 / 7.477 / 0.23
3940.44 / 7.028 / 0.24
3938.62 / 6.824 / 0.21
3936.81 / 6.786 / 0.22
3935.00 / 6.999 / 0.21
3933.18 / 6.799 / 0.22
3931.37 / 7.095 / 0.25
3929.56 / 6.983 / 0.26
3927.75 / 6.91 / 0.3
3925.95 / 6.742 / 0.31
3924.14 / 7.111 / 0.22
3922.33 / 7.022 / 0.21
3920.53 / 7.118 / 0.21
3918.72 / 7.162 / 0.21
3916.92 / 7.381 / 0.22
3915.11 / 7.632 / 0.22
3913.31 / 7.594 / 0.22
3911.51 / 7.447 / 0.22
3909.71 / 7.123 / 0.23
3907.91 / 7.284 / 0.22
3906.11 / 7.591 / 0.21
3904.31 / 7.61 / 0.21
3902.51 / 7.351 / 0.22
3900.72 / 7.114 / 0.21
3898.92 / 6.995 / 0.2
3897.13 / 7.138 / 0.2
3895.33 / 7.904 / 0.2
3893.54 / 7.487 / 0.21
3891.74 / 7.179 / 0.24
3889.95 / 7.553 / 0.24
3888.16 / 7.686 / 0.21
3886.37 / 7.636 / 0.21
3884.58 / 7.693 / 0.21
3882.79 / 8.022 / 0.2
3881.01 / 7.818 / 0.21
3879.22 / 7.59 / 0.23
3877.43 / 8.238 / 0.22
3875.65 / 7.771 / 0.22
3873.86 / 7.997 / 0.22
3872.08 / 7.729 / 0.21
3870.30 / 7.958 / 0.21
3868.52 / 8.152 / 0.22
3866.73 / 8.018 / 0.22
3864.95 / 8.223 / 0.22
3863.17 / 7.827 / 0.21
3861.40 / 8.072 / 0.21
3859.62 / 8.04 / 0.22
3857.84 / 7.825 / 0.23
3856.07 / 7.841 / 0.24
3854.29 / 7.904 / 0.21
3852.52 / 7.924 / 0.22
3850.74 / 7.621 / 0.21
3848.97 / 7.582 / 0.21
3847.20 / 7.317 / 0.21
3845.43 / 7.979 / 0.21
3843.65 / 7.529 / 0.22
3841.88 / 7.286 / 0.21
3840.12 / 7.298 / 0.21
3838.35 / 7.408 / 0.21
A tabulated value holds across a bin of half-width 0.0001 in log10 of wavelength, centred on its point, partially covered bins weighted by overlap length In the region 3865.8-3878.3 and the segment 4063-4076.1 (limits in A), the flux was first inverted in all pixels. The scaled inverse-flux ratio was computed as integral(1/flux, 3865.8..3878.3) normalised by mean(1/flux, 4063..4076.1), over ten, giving 1.04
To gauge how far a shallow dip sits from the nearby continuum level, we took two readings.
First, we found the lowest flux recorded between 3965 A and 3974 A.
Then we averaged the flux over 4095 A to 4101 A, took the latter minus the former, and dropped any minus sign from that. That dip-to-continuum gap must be 0.4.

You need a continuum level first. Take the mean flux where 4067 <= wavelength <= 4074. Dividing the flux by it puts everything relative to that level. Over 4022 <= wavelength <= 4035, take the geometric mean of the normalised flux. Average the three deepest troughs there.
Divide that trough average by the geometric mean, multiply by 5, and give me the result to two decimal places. 4.86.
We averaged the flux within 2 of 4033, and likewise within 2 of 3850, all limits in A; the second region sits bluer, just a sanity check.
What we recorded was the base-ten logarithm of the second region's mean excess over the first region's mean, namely 0.1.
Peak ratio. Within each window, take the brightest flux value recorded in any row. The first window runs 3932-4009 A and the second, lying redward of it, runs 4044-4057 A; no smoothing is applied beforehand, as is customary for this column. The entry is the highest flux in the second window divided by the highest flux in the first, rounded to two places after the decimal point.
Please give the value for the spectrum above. 0.86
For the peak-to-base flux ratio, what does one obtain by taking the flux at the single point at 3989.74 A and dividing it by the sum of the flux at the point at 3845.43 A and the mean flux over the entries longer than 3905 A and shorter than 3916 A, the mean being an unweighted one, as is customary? 0.46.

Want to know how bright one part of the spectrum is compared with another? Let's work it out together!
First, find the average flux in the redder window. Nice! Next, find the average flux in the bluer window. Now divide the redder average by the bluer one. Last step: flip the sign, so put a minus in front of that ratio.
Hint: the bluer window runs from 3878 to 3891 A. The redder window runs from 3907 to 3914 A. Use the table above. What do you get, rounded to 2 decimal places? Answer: -0.95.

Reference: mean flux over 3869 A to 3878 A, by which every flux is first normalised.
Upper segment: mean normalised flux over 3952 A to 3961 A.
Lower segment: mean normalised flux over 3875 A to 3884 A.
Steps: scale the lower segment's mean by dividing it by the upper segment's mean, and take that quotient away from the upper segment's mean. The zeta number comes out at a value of -0.18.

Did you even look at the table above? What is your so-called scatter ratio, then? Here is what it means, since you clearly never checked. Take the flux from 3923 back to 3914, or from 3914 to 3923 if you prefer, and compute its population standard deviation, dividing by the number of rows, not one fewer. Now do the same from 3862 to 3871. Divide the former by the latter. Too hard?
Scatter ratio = 1.56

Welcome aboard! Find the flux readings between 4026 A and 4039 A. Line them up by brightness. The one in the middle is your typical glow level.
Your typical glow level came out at 6.14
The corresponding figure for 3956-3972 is 6.49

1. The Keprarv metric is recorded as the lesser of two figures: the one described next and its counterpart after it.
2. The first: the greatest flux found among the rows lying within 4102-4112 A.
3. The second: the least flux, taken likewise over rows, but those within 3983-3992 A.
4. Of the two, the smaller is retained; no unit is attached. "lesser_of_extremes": 6.6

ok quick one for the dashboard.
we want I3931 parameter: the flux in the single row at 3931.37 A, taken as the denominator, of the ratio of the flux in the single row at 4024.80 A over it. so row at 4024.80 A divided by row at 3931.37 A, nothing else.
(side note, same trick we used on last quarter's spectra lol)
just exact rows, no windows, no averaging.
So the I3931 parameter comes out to 0.88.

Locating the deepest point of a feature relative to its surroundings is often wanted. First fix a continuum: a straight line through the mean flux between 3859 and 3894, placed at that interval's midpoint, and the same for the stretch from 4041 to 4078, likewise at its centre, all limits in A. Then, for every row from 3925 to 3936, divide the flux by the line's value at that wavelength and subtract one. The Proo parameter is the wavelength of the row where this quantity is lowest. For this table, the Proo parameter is 3925.95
